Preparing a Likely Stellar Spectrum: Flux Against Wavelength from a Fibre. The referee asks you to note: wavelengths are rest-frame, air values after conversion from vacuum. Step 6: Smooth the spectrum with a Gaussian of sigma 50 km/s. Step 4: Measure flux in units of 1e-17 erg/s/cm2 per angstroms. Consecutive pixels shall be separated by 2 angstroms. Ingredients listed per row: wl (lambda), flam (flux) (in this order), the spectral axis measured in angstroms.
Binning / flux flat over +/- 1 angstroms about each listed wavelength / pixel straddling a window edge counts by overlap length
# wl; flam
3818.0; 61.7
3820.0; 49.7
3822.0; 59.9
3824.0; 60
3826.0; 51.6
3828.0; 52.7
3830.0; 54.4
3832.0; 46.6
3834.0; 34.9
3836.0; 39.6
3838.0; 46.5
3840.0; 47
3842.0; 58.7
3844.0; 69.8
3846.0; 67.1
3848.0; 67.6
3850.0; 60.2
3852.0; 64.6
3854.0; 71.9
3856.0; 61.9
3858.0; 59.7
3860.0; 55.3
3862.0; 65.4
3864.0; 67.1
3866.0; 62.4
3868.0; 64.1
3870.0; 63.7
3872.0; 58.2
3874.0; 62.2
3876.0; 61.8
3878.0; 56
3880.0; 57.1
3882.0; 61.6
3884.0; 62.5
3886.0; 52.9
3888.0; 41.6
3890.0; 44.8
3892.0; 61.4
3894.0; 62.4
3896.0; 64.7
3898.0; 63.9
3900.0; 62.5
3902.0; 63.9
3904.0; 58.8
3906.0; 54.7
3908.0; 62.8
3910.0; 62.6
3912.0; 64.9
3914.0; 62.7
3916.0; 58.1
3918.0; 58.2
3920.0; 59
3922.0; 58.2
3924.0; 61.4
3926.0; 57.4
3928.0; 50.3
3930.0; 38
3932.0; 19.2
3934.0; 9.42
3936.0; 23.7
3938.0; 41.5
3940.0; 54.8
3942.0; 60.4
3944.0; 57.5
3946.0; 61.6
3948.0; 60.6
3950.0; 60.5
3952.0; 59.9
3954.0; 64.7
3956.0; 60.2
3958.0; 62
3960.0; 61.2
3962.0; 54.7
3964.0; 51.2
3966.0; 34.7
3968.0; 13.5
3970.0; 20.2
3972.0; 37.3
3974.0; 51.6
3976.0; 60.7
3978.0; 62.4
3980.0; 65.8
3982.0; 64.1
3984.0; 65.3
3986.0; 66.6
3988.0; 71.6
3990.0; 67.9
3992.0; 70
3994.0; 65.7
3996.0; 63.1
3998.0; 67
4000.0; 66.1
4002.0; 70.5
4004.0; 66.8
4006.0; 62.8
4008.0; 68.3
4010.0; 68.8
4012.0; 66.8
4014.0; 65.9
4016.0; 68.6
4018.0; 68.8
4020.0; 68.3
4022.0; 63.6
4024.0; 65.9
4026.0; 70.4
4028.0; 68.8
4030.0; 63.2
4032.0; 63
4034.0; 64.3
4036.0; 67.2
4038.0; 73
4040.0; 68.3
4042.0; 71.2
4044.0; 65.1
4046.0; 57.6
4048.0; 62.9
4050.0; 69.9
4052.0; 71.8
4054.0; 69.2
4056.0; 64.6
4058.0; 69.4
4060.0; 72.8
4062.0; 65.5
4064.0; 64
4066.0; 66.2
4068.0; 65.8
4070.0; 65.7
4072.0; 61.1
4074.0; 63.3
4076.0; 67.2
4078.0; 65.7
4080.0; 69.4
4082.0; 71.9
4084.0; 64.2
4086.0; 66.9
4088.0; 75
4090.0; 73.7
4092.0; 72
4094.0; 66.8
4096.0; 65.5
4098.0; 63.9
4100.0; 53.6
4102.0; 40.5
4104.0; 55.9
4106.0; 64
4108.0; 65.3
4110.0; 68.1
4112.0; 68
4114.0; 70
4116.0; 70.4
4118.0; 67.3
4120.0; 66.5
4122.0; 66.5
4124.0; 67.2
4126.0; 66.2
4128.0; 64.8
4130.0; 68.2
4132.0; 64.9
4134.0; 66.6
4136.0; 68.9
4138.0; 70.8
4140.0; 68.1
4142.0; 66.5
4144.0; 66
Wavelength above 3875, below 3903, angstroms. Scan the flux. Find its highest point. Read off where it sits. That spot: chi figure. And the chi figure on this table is 3896.0 angstroms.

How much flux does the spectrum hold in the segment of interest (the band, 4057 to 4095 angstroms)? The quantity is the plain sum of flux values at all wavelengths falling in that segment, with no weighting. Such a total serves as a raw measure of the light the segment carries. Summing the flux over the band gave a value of 1287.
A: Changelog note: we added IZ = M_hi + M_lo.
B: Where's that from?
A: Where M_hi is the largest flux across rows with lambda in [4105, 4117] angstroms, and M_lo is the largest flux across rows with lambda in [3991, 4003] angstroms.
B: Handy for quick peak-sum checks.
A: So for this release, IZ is 141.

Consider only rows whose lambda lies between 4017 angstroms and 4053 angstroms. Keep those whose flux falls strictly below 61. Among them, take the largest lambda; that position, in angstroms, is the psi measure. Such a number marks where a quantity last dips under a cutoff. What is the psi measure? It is 4046.0 angstroms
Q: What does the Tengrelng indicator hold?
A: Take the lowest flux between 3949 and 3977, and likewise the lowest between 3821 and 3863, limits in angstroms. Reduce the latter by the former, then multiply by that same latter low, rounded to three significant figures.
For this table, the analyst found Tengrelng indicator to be 747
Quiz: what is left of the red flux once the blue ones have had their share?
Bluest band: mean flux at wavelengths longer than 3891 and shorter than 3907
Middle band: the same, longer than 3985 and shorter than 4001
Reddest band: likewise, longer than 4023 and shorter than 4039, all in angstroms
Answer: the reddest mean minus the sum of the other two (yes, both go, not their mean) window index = -61.8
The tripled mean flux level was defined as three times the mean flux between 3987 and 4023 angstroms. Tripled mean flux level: 202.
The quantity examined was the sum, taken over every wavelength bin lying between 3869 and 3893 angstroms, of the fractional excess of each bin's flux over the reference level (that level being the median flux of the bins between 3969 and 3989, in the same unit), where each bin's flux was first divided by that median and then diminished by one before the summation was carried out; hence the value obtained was -1.2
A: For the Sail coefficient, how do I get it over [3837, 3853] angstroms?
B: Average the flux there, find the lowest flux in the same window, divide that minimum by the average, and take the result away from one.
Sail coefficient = 0.23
